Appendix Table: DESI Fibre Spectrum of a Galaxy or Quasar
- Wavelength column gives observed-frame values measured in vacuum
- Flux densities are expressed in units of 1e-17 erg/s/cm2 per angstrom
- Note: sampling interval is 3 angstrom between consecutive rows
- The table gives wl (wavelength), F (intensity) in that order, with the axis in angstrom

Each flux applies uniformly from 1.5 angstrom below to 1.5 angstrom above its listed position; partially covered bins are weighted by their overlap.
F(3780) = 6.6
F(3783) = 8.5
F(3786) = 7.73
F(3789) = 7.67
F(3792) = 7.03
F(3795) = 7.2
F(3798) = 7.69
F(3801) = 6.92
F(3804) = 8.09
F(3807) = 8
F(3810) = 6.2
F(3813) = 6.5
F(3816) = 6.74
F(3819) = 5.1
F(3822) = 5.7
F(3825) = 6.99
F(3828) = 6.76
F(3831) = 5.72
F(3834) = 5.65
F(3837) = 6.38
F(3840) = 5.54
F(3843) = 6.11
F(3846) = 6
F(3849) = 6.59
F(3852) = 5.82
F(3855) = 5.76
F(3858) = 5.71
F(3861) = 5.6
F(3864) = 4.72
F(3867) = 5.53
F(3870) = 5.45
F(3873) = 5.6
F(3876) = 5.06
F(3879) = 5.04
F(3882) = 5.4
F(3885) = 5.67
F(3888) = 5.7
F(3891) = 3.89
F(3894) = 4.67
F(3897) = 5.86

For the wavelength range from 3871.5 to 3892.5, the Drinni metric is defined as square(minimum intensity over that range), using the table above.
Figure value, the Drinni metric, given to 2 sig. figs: 15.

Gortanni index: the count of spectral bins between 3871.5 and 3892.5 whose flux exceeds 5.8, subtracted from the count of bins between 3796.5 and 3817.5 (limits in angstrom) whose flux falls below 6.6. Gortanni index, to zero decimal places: 2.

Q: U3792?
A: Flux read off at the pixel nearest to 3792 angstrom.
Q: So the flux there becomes 7.03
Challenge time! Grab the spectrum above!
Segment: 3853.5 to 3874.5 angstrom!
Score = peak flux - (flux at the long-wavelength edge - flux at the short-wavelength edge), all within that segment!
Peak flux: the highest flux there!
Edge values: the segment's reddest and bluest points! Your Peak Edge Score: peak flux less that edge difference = 5.9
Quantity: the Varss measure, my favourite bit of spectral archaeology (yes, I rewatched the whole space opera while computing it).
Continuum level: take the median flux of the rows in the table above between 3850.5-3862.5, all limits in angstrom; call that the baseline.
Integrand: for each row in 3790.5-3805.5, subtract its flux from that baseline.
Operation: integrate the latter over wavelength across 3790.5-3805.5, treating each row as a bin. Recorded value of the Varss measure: -25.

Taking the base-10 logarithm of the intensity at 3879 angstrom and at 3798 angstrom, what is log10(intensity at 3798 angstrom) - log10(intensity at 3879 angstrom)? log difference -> 0.18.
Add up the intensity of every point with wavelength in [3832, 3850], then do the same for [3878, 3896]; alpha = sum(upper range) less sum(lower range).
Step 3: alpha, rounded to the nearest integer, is -6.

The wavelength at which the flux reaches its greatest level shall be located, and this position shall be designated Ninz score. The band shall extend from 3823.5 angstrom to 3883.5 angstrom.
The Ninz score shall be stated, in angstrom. 3825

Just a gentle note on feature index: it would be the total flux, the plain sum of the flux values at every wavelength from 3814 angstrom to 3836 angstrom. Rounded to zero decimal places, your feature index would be 43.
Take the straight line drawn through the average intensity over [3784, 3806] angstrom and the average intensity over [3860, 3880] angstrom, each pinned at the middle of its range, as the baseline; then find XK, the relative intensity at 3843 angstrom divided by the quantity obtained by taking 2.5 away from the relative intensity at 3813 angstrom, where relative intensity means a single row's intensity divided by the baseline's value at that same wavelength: -0.64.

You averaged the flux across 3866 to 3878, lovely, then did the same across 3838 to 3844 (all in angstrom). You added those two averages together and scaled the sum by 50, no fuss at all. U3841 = 562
